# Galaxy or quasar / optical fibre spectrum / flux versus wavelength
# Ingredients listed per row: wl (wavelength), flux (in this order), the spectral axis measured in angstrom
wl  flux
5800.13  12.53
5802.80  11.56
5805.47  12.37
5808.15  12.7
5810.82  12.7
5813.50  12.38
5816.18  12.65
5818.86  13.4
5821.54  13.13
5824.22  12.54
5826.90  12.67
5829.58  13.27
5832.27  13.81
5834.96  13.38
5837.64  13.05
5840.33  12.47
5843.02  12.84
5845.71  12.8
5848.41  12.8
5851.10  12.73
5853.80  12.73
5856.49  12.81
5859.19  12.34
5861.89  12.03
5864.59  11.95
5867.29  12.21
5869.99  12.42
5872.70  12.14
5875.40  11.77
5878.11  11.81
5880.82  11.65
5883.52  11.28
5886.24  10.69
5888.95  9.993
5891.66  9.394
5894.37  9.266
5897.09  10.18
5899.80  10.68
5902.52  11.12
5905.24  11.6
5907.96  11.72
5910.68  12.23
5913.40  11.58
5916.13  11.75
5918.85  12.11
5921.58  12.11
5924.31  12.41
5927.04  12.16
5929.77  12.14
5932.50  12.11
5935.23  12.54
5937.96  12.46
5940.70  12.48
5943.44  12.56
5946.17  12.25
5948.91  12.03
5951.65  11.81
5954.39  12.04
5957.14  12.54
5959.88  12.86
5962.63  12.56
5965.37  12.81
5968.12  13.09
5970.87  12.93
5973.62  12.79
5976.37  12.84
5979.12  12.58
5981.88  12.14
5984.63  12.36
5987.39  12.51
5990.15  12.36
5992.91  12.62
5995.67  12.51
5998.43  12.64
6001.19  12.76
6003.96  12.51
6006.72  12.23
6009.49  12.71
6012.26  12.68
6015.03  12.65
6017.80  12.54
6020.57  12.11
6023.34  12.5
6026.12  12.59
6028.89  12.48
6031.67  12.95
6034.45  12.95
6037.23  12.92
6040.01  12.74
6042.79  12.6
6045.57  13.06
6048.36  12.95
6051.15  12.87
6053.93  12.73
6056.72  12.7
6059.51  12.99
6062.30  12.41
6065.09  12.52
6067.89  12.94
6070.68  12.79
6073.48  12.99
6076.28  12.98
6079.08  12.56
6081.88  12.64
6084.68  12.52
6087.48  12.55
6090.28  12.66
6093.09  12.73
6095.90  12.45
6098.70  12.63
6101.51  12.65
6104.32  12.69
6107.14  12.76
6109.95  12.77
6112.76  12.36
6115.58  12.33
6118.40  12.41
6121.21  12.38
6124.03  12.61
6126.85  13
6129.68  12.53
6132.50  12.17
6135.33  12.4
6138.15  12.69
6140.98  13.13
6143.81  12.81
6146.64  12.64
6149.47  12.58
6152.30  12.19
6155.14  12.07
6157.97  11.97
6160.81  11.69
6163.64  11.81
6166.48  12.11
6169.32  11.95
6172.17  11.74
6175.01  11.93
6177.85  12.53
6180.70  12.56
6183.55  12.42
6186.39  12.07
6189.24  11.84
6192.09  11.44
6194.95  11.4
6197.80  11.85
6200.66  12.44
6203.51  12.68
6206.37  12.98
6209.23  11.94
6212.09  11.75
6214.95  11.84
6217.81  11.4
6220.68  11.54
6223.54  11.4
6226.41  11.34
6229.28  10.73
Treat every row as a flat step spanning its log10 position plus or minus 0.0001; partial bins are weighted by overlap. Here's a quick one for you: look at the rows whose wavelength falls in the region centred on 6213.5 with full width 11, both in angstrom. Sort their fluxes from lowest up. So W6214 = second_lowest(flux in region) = 11.75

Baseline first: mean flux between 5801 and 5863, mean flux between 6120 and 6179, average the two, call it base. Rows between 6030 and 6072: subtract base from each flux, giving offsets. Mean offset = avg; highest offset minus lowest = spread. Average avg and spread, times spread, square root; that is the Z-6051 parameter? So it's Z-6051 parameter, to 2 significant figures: 0.55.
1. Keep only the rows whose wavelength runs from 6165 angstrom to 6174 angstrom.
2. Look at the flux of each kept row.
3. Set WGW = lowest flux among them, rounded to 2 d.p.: 11.74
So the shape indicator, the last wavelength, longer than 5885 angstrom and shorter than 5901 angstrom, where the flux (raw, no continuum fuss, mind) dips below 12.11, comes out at 5899.80 angstrom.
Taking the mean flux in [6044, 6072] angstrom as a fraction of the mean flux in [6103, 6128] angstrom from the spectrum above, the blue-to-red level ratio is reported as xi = 1.02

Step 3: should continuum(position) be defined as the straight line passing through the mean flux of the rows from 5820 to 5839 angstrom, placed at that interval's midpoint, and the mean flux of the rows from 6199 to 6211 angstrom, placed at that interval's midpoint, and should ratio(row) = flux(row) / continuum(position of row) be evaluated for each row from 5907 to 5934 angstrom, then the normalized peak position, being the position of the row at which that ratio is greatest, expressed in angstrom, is 5924.31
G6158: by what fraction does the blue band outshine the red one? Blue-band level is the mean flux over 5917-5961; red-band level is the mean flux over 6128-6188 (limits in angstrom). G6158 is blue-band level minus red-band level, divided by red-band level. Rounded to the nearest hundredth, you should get 0.00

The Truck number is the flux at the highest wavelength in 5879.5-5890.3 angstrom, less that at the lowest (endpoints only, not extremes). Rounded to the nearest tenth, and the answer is -1.7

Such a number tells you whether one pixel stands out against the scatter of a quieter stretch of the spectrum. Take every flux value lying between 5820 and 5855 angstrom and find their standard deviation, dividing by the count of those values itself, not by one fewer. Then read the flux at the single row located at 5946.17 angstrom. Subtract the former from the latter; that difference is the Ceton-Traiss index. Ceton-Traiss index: 11.89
